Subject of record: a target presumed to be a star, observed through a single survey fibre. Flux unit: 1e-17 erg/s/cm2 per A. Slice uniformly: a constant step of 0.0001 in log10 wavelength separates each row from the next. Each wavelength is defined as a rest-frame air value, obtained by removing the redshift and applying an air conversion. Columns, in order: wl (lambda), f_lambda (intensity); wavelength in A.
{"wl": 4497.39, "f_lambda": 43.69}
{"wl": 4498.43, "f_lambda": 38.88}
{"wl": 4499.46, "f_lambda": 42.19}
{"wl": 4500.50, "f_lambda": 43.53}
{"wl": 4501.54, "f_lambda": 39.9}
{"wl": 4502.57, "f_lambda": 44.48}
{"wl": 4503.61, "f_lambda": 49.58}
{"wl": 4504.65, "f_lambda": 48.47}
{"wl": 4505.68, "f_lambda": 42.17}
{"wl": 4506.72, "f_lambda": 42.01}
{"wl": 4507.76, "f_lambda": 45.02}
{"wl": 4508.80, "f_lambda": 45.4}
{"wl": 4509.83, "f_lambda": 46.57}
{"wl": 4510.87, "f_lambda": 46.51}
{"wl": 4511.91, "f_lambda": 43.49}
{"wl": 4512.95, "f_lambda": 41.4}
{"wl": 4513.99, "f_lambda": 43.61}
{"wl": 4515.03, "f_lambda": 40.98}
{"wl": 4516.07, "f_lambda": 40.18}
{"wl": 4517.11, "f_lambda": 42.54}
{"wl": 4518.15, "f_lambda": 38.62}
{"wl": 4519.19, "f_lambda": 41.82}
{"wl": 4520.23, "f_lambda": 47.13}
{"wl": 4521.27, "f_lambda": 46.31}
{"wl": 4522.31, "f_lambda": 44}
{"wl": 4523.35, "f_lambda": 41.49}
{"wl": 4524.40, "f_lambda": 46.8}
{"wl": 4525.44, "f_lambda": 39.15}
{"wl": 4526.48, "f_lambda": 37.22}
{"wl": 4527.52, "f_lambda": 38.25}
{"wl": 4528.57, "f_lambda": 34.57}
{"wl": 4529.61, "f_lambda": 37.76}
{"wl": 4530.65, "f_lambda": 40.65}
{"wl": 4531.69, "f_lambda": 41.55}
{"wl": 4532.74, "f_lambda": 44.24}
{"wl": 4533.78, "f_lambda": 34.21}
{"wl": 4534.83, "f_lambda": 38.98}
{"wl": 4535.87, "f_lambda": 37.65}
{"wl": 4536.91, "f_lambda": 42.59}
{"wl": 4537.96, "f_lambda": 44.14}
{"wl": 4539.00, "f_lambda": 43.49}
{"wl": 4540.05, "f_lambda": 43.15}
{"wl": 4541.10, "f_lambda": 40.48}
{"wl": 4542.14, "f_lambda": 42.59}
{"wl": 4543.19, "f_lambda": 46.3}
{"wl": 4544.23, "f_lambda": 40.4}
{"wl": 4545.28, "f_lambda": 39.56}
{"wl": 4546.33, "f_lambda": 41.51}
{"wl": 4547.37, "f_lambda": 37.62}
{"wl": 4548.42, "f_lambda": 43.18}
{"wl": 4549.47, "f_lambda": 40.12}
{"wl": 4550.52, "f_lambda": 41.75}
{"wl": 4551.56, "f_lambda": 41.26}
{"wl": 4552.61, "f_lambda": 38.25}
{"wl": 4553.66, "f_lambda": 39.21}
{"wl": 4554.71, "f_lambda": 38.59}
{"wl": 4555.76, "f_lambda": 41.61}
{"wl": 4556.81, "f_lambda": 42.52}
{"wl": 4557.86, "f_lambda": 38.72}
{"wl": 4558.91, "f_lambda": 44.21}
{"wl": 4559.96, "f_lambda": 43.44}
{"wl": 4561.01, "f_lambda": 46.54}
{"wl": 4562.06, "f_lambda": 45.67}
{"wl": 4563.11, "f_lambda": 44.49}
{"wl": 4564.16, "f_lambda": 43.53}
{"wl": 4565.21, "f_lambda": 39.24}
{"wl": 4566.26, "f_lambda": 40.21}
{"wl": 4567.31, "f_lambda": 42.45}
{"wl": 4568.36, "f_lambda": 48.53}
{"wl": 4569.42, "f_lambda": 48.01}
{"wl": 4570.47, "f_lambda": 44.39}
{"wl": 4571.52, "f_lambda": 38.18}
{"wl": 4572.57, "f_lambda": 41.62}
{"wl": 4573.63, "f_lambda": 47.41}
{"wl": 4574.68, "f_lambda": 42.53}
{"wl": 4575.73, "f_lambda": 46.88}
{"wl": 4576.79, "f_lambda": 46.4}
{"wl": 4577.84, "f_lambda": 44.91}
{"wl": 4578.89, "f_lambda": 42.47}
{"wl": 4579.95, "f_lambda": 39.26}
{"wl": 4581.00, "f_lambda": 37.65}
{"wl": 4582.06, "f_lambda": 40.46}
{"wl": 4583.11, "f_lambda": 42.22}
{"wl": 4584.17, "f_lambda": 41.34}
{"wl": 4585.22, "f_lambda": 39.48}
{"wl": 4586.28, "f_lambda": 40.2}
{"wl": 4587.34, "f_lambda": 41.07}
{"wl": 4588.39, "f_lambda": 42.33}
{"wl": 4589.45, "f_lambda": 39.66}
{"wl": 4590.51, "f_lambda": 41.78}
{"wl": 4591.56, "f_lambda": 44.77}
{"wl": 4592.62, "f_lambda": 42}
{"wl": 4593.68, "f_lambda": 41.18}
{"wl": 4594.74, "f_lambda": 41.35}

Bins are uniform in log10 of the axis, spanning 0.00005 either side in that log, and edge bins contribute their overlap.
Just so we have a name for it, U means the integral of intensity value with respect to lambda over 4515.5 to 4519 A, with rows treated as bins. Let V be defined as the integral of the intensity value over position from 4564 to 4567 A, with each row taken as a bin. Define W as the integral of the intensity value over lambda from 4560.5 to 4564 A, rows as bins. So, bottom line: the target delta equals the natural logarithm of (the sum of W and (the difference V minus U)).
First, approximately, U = 142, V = 123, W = 158.8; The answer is 4.94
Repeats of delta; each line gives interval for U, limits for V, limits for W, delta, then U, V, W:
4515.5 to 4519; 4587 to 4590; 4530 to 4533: 4.67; 142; 123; 125.3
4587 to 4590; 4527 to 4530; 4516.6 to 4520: 4.86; 123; 110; 141.2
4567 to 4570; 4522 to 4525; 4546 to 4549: 4.74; 140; 132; 122.2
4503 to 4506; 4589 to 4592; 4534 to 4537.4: 4.78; 141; 126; 133.5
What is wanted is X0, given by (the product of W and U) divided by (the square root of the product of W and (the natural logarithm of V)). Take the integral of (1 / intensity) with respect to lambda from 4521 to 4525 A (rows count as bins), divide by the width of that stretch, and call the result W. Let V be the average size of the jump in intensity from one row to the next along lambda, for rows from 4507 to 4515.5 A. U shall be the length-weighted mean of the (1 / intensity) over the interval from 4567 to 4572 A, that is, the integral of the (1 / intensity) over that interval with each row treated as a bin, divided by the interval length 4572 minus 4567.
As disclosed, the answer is 0.0048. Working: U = 0.0227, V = 1.7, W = 0.0225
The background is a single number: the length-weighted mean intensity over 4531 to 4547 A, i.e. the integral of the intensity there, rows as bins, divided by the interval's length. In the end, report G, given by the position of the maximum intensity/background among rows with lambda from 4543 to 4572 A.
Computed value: 4568.36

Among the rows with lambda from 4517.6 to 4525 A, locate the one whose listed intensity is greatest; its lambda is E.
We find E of 4520.23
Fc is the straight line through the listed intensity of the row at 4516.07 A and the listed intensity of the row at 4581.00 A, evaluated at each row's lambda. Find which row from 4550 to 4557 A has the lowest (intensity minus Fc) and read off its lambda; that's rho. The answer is 4552.61 A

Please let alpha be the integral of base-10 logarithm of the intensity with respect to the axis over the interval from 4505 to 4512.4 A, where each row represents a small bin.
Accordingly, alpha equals 12.2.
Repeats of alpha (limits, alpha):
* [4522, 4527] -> 8.1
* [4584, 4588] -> 6.4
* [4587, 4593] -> 9.7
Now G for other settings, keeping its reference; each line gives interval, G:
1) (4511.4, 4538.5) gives 4520.23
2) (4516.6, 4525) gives 4520.23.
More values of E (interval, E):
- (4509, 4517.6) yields 4509.83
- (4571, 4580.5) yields 4573.63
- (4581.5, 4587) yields 4583.11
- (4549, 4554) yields 4550.52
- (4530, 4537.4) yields 4532.74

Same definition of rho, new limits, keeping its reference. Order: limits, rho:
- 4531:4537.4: 4533.78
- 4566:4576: 4571.52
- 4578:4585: 4581.00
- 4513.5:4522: 4518.15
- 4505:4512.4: 4506.72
